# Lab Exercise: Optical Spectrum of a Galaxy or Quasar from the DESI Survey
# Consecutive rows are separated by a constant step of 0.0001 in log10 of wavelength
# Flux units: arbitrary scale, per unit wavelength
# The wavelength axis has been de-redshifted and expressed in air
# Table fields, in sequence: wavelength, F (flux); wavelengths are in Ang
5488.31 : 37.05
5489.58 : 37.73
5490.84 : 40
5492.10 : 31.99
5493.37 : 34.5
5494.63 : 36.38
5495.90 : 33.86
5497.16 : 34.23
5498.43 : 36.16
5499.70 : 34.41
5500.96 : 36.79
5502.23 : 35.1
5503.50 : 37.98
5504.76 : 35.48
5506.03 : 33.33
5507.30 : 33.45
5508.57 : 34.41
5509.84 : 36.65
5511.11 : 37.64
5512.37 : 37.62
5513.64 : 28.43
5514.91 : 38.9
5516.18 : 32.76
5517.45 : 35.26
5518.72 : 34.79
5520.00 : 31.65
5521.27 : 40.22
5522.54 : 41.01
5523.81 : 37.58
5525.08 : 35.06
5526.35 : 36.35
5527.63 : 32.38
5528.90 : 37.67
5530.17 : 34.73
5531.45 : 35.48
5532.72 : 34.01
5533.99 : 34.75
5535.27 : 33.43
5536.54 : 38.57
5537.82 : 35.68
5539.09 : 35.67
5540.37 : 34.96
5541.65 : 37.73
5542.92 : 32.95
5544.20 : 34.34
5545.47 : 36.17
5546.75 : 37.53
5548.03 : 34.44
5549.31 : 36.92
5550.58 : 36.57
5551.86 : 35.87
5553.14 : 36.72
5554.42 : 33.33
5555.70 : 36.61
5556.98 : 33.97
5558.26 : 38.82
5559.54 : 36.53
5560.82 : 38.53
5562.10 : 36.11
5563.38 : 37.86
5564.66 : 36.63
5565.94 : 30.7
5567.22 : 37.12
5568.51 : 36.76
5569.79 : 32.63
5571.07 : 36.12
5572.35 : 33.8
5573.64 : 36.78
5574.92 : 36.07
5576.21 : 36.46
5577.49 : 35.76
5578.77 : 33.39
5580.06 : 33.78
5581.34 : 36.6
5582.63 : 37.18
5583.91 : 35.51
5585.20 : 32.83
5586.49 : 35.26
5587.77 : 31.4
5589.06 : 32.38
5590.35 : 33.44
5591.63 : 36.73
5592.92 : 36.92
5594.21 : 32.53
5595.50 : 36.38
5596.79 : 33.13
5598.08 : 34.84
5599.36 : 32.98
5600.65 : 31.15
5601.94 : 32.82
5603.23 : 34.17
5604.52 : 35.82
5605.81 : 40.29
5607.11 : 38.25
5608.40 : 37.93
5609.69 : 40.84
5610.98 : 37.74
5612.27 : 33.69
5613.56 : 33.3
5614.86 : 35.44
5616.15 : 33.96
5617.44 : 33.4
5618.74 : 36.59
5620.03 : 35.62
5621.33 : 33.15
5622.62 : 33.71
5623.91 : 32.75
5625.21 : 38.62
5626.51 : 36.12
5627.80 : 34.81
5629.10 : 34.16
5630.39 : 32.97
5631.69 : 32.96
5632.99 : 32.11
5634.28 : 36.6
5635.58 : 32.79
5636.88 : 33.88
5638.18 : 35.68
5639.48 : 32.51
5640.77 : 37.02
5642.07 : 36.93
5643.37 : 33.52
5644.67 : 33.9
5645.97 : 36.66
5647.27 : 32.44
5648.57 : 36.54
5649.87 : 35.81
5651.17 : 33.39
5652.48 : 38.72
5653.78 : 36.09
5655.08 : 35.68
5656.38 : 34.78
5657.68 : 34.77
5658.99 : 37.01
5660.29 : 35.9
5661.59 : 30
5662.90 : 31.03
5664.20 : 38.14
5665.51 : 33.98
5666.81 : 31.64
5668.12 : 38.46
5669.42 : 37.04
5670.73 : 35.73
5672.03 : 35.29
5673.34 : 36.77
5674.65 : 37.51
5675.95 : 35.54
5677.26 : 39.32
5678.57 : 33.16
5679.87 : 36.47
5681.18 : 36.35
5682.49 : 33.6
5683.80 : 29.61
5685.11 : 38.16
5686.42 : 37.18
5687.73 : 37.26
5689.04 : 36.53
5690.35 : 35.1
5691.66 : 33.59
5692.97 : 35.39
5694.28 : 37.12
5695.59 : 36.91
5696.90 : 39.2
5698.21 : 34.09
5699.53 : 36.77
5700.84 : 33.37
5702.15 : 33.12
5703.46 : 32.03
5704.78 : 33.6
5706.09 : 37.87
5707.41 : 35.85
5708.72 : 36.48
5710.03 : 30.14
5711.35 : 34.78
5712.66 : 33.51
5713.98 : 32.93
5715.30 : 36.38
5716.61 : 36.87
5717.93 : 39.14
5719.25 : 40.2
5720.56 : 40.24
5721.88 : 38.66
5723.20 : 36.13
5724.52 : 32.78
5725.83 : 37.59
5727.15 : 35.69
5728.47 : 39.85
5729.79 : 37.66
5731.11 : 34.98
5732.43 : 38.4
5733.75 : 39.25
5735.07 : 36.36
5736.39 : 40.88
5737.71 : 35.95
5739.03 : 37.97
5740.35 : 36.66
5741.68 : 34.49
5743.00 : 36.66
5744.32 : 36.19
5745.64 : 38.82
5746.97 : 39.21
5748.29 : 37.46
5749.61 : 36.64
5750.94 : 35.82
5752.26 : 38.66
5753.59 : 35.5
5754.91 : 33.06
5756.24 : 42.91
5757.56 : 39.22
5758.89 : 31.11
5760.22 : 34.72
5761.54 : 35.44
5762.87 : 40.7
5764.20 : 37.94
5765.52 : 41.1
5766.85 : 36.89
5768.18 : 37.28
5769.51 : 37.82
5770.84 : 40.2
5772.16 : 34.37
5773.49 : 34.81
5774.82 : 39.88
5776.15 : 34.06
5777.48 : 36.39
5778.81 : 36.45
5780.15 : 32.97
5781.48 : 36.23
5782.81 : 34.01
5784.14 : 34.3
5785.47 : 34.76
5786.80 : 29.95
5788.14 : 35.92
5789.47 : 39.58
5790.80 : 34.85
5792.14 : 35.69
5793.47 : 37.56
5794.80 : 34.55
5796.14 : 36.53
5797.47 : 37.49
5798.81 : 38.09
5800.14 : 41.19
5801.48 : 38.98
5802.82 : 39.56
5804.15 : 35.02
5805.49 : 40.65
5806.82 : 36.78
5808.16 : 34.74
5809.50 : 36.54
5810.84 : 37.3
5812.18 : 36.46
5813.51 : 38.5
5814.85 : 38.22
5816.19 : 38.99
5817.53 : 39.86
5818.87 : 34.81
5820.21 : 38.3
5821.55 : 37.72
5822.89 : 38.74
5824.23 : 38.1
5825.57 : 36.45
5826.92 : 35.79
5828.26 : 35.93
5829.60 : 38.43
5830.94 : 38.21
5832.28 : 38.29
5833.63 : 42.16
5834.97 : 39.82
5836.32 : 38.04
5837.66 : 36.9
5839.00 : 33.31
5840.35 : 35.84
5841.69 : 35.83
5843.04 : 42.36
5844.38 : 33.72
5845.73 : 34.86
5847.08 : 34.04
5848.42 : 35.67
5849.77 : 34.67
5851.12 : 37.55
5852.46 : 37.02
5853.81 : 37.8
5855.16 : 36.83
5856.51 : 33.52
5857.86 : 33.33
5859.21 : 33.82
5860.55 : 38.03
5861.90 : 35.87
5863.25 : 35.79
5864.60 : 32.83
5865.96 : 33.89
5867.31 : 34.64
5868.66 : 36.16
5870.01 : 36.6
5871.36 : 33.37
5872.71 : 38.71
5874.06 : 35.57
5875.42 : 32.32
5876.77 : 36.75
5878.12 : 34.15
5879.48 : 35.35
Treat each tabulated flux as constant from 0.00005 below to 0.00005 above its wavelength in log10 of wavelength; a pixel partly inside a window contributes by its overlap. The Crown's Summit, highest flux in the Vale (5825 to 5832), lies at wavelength 5829.60 Ang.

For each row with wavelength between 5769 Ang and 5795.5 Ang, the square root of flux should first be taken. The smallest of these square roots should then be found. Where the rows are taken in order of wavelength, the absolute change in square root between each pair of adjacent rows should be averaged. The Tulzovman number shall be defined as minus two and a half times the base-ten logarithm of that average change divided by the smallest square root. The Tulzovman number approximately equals 3.36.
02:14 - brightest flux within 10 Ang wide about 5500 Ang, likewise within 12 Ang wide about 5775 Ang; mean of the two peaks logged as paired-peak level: 39.1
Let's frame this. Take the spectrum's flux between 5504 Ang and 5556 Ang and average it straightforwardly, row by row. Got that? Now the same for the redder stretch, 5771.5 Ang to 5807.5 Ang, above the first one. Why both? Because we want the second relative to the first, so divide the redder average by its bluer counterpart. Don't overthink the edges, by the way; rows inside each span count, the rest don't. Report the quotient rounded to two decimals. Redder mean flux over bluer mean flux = 1.02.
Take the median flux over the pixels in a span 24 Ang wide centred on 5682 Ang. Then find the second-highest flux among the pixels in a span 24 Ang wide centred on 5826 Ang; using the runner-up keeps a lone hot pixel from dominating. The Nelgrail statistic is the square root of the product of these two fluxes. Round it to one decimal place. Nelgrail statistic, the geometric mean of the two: 37.9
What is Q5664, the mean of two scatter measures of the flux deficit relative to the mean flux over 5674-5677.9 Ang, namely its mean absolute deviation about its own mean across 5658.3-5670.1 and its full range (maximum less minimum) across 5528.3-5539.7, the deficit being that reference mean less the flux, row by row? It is 4.0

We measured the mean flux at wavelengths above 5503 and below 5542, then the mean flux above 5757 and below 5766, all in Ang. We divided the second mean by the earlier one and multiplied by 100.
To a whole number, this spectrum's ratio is 104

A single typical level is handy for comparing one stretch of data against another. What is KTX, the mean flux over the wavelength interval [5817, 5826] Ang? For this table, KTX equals 37.7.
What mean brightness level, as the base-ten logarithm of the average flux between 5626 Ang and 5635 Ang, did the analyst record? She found 1.53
